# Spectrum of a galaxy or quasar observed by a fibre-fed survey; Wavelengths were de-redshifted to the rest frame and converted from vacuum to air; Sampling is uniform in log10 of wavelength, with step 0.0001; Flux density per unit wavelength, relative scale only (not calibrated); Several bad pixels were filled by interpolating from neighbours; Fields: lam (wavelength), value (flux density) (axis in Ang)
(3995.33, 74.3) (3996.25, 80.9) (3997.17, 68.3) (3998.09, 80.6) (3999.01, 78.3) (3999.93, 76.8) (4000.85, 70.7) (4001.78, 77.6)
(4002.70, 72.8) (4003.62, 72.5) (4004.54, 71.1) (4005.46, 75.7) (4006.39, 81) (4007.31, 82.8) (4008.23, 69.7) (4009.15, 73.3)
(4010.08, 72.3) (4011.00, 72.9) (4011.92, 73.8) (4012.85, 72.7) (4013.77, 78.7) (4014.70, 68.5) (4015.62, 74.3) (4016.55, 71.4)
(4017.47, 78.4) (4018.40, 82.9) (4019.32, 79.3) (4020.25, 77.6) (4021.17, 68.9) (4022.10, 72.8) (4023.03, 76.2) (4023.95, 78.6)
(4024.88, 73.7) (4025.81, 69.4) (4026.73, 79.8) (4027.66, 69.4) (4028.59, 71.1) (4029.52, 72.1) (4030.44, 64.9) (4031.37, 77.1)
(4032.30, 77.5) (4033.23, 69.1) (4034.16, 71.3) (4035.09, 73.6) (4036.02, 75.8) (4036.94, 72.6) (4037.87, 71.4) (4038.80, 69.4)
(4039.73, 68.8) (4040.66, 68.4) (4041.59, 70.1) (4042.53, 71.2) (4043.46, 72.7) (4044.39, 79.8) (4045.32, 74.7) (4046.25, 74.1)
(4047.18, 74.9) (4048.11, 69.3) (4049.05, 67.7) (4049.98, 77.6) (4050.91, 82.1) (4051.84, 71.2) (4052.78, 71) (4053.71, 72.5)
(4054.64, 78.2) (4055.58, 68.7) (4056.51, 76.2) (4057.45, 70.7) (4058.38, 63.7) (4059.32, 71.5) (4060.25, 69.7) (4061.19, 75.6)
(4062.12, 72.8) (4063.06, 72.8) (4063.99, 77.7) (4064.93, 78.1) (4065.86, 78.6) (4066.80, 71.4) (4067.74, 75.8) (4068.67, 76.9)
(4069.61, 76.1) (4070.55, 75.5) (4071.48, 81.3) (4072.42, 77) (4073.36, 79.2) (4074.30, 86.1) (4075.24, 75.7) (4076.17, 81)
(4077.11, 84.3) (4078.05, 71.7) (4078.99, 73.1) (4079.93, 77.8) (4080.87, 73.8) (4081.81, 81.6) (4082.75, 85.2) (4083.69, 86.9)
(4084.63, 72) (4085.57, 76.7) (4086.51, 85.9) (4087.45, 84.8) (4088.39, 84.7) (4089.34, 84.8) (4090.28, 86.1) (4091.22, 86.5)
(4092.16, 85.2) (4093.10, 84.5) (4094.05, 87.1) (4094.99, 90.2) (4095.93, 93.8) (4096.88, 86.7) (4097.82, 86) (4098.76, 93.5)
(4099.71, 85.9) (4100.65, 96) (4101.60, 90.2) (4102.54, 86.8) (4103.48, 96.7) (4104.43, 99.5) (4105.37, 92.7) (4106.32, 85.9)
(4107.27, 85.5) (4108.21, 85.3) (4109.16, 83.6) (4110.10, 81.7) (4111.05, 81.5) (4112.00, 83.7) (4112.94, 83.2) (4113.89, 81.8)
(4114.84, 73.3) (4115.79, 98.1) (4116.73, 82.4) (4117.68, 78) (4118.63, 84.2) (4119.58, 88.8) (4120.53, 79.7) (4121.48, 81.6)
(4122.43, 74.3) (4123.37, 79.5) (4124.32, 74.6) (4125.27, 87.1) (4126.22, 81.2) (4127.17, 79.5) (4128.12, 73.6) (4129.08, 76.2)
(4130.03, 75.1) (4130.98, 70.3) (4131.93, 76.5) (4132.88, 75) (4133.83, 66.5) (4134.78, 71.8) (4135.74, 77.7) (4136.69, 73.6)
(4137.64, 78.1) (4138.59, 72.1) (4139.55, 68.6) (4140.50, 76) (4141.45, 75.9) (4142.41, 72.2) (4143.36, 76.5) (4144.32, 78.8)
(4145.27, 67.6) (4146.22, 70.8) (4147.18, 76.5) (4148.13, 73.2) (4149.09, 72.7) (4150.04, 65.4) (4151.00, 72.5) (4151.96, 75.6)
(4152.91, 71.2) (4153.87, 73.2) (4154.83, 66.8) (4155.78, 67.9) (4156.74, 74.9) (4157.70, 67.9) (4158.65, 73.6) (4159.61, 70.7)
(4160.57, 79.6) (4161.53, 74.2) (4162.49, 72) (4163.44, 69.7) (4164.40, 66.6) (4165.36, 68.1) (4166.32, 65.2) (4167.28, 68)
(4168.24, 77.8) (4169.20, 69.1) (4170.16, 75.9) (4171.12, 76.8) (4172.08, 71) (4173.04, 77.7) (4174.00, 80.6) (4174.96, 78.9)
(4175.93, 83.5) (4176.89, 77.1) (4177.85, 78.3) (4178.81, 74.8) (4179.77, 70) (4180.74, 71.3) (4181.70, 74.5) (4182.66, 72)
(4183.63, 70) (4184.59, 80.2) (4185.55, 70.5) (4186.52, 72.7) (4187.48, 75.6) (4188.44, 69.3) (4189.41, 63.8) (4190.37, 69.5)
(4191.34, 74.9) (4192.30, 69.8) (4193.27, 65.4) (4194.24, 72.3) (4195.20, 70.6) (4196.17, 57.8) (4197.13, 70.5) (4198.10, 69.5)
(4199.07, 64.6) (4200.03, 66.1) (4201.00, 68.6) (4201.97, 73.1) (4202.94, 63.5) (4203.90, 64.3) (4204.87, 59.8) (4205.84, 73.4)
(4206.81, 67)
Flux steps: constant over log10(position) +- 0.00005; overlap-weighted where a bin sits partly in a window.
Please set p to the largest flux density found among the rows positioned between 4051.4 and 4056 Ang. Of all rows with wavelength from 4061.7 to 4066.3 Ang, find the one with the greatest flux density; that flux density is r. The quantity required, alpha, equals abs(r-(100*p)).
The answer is 7741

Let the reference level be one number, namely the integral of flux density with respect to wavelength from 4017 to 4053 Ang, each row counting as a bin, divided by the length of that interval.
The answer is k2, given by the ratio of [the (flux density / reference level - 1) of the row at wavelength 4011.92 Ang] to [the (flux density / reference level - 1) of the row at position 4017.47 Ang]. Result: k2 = 0.1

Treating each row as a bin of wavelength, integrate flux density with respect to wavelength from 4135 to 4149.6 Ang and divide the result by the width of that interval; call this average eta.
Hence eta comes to 74.0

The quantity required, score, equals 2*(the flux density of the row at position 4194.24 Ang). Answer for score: 145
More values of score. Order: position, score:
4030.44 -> 130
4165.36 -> 136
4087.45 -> 170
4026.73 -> 160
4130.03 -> 150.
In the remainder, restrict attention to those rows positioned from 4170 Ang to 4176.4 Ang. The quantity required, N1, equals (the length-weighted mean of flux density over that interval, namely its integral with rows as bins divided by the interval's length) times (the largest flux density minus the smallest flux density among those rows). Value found 972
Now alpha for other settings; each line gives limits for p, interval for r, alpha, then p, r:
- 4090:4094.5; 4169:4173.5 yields 8632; 87.1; 77.7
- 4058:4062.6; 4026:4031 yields 7480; 75.6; 79.8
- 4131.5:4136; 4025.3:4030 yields 7690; 77.7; 79.8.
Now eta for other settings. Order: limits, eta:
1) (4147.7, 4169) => 71.2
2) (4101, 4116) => 86.7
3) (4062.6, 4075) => 77.4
